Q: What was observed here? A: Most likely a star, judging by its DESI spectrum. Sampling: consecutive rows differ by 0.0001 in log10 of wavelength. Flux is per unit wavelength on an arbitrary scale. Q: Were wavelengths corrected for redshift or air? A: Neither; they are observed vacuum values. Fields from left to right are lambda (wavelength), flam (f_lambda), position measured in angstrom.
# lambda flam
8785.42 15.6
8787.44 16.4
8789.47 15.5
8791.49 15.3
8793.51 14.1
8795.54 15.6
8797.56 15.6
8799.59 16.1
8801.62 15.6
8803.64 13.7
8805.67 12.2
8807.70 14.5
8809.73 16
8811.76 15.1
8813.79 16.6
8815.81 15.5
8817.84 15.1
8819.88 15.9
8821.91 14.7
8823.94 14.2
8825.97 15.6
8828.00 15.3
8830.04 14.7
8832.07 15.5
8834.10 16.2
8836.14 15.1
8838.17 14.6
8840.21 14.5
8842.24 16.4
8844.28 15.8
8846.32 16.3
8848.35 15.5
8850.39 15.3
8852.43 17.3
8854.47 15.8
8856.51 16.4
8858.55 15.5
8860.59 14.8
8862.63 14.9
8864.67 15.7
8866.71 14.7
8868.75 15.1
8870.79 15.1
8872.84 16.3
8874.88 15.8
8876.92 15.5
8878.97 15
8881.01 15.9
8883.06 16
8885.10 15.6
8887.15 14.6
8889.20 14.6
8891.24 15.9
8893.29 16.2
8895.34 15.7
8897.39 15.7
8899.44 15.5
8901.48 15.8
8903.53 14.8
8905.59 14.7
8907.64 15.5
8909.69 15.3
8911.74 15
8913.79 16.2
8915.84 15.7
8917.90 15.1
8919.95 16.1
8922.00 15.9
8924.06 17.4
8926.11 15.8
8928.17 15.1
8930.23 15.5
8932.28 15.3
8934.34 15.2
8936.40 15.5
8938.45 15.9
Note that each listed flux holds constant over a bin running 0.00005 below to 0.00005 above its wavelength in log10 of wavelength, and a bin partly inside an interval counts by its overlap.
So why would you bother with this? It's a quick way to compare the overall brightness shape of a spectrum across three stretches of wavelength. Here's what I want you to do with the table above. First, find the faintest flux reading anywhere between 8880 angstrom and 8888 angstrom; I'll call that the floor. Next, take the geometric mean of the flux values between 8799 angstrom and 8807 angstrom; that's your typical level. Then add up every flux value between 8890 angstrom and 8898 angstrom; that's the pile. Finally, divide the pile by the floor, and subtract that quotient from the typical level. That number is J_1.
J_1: 10.0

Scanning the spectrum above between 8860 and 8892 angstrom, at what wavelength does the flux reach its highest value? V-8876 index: 8872.84 angstrom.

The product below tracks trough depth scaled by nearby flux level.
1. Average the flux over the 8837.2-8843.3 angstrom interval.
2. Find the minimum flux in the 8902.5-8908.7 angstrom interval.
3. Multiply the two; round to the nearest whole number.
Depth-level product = 223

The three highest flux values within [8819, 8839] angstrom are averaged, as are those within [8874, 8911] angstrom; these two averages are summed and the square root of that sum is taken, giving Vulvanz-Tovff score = 5.65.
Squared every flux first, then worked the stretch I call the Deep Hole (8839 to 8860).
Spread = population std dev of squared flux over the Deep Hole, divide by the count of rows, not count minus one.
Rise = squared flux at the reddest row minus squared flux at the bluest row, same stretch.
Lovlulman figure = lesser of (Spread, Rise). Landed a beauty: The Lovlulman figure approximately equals 23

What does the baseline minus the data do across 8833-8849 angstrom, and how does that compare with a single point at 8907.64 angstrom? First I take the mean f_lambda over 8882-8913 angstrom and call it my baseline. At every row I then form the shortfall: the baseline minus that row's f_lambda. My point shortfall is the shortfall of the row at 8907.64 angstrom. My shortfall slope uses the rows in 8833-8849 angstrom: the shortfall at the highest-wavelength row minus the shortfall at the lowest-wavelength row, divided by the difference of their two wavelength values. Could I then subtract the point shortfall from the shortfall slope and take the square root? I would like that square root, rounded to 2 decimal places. 0.39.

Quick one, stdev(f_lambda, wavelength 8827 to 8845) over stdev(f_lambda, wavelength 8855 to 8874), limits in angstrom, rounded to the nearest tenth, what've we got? 1.1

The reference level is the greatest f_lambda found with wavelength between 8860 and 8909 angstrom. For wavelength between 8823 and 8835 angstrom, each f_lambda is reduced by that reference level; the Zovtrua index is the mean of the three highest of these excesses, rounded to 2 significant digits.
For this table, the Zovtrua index -0.53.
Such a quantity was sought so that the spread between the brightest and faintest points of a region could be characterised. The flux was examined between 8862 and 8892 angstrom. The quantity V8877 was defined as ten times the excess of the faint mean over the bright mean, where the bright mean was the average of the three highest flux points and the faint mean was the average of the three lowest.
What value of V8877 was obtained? -14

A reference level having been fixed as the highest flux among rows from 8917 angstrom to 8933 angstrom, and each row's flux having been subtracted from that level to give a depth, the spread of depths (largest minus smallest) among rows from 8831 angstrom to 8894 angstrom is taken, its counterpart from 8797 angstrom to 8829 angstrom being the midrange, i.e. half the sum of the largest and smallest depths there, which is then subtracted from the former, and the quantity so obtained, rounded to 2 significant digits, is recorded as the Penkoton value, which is -0.20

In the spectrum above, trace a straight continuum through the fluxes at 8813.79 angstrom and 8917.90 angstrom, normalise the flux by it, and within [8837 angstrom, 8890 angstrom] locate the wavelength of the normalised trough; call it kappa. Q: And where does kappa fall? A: 8840.21 angstrom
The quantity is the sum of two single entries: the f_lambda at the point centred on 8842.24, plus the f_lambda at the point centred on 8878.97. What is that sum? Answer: 31.40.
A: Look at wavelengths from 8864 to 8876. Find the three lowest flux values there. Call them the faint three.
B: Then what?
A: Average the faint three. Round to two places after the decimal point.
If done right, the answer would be 14.97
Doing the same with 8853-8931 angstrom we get 14.63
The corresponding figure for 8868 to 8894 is 14.73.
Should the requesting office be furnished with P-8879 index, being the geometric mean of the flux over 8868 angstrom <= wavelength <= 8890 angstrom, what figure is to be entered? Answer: 15.4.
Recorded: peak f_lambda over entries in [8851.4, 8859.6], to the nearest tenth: 17.3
